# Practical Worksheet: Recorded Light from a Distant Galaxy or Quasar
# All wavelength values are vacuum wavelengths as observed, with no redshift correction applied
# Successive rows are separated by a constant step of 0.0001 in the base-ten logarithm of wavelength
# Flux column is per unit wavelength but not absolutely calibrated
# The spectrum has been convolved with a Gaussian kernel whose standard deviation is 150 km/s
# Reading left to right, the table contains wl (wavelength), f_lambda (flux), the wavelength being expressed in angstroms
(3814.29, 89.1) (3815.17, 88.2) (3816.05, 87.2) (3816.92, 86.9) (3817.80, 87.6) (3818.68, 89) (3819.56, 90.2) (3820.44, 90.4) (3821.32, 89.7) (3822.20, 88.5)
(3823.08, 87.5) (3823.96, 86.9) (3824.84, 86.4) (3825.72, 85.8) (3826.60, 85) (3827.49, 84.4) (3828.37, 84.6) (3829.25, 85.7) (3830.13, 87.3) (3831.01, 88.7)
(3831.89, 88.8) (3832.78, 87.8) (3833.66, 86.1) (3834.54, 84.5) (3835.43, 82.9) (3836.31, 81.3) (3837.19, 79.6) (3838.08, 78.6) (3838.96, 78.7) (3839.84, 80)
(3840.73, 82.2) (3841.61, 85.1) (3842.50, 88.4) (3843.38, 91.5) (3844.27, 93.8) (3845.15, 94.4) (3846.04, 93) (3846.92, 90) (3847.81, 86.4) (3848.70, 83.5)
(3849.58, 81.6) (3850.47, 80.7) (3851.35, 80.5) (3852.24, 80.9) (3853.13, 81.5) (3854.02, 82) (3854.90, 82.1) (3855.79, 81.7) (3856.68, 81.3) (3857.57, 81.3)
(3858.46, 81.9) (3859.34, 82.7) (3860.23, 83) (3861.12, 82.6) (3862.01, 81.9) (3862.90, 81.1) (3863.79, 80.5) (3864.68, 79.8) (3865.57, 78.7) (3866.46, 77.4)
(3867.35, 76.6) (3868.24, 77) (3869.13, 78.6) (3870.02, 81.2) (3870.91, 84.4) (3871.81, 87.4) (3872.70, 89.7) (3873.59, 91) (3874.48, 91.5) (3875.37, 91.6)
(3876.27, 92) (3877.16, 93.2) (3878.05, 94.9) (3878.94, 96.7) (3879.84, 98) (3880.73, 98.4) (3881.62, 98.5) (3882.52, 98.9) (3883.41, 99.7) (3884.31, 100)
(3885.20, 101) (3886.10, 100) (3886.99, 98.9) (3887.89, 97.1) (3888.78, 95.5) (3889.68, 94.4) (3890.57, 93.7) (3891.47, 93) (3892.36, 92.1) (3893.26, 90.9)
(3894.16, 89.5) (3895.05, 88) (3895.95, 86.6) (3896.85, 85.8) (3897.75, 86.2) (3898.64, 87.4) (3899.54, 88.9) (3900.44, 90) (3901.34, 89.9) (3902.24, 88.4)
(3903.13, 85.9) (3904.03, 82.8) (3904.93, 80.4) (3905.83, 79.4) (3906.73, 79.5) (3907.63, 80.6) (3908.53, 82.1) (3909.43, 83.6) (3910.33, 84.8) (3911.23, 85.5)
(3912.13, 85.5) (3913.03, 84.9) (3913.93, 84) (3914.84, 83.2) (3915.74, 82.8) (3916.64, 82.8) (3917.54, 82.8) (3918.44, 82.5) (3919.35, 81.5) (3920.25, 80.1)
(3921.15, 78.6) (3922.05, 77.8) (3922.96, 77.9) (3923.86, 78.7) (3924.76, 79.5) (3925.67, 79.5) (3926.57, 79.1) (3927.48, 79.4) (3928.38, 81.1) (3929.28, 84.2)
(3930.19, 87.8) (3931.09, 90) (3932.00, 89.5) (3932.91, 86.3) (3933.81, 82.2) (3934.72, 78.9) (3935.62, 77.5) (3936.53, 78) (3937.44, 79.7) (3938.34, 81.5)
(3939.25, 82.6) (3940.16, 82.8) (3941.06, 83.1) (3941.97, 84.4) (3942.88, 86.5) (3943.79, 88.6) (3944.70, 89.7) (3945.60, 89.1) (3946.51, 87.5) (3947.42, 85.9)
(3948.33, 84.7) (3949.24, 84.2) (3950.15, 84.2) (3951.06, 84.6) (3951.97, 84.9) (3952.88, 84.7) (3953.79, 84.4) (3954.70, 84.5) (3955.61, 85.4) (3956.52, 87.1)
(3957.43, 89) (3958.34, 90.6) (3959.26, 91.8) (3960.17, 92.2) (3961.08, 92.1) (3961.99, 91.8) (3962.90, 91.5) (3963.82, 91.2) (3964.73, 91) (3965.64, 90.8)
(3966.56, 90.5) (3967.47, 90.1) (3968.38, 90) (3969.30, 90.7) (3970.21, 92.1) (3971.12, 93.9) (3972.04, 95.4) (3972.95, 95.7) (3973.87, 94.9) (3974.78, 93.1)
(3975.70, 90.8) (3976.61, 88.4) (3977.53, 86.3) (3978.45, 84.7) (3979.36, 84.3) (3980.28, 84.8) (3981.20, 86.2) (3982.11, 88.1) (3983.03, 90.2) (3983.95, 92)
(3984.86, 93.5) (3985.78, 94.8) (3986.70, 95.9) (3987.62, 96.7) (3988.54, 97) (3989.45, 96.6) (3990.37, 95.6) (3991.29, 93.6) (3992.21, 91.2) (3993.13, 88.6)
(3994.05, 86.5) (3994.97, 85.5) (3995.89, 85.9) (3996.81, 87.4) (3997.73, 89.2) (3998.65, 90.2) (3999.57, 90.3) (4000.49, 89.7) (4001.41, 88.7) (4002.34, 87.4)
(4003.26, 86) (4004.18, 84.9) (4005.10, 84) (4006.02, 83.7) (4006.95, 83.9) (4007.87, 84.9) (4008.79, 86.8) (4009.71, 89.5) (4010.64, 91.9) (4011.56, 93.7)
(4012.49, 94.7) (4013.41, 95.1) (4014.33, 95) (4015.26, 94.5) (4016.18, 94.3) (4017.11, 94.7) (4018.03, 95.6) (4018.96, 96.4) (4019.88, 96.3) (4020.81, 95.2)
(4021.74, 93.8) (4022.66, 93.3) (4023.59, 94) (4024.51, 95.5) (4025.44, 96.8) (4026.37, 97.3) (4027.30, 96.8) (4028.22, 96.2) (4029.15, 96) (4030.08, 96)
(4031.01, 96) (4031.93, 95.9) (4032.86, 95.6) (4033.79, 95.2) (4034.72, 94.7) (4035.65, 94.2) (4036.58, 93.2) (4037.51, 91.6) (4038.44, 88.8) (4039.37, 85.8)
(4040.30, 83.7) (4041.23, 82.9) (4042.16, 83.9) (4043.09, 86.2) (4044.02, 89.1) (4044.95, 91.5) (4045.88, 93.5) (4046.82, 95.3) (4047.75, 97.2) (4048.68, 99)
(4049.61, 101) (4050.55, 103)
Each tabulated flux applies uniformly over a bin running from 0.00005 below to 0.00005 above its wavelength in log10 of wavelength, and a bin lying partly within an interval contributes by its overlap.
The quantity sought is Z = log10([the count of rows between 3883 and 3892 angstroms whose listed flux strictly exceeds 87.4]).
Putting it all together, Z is 1.0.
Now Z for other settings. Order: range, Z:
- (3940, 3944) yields 0.0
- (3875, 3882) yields 0.9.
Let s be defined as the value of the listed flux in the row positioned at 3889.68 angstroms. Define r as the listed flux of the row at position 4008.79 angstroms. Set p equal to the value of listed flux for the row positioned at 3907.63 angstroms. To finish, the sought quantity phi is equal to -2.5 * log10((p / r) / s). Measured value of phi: 5.02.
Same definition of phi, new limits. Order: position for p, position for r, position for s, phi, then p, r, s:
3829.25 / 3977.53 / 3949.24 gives 4.82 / 85.7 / 86.3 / 84.2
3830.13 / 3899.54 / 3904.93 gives 4.78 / 87.3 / 88.9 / 80.4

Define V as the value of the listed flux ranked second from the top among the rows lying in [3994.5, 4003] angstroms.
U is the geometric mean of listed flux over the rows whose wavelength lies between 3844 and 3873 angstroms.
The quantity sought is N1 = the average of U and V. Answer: 87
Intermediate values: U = 83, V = 90.2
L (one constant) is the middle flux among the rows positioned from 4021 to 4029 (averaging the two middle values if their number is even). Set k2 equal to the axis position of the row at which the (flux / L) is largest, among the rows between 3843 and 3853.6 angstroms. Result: 3845.15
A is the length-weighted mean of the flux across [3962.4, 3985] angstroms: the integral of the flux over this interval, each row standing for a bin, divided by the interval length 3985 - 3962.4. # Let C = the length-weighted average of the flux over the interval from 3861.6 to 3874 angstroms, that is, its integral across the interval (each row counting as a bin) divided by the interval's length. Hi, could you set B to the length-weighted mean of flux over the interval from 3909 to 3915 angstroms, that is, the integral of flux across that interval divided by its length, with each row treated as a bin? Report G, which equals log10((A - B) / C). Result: -1.1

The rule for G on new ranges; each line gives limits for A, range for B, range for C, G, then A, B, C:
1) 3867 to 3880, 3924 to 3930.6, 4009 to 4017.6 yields -1.1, 88.1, 81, 94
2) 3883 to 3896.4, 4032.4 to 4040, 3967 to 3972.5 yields -1.6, 94.7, 92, 92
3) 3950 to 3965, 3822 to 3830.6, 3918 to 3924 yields -1.6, 88.3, 86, 80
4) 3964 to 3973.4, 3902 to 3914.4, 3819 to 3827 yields -1.0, 92.1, 83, 88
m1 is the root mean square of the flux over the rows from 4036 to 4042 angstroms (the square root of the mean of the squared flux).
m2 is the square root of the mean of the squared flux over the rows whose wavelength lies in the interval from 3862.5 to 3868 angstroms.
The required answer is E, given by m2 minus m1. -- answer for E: -9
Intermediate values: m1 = 88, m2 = 79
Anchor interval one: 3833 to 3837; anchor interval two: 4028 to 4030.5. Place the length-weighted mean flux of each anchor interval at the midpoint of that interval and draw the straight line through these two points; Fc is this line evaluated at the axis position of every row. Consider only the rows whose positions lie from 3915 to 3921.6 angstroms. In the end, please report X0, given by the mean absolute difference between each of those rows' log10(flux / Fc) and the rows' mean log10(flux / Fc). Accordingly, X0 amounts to 0.007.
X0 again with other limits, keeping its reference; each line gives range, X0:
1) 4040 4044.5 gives 0.010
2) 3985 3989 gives 0.003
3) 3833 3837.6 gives 0.011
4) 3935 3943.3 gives 0.012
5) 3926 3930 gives 0.009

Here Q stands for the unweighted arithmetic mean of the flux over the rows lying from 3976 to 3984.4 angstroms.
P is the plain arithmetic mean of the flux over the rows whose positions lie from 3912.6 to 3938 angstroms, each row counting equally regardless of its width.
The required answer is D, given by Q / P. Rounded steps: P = 81.8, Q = 87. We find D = 1.07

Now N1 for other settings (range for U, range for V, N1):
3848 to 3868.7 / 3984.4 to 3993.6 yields 89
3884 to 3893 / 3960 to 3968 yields 94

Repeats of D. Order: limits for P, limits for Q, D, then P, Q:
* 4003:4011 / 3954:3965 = 1.04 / 86.2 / 90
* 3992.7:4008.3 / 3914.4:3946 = 0.95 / 86.9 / 83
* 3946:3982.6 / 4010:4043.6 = 1.05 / 88.9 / 93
